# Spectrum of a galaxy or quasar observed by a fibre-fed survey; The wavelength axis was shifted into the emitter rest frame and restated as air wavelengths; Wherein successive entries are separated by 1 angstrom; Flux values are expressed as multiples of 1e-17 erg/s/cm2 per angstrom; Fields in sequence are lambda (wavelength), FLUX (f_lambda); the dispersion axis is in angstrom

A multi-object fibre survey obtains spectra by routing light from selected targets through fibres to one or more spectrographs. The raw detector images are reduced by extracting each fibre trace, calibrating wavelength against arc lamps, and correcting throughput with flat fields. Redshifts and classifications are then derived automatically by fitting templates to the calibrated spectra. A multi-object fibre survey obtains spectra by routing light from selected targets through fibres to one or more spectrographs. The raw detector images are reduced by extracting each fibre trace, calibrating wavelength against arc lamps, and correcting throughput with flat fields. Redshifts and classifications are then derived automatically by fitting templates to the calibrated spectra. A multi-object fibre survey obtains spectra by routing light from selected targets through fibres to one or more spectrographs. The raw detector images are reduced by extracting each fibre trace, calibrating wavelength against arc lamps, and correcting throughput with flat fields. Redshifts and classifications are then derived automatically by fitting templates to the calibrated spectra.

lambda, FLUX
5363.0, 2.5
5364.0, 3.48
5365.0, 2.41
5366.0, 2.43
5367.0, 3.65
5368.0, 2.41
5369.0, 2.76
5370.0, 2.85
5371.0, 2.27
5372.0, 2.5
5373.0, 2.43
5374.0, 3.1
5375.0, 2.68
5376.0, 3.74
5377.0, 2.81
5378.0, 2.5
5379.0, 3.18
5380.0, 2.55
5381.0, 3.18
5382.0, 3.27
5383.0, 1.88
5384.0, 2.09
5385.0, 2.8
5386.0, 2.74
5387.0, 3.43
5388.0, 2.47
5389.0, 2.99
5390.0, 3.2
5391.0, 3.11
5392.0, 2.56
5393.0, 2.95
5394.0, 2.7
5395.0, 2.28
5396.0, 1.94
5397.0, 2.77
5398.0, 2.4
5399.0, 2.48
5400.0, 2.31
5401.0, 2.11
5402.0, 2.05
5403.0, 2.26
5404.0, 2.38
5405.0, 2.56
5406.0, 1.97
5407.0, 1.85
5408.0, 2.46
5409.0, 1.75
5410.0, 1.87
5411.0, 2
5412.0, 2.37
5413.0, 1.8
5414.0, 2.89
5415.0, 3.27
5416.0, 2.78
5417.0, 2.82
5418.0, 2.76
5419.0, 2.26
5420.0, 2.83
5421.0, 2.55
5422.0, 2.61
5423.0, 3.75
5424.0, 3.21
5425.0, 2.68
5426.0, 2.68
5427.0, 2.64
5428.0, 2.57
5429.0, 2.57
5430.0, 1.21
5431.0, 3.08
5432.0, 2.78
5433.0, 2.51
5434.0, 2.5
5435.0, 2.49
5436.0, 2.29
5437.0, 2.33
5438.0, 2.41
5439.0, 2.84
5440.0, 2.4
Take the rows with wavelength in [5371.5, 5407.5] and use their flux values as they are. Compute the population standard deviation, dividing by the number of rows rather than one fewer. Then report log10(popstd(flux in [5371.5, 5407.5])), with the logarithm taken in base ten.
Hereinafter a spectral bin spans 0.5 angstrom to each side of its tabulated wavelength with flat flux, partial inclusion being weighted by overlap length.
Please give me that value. -0.34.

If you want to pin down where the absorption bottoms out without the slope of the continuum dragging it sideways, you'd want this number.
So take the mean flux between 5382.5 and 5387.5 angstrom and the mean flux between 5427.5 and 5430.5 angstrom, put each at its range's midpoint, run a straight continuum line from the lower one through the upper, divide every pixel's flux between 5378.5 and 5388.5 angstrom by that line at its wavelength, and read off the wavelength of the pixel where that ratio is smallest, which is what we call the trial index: 5383.0 angstrom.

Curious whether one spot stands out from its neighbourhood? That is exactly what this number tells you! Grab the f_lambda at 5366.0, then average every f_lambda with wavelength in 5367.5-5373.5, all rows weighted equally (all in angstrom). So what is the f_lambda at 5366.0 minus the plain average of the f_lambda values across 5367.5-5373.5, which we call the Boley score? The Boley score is -0.11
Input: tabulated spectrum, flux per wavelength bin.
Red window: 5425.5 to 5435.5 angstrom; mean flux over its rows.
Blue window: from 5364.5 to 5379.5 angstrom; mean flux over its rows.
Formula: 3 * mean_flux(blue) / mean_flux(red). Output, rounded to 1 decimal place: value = 3.3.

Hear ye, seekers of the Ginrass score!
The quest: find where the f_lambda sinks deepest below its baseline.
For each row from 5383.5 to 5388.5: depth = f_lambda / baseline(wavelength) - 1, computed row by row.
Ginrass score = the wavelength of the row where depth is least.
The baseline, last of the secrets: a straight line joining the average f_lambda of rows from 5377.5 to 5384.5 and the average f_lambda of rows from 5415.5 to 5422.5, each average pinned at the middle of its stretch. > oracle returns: 5384.0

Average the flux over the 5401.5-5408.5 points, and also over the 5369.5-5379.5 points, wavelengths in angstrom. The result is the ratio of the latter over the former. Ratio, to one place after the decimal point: 1.3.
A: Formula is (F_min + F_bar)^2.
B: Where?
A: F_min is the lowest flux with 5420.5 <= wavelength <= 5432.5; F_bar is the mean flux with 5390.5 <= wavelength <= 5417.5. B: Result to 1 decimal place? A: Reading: 13.0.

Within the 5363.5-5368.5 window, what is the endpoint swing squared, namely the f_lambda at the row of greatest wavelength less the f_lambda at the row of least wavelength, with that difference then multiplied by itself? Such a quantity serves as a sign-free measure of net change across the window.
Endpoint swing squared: 1.1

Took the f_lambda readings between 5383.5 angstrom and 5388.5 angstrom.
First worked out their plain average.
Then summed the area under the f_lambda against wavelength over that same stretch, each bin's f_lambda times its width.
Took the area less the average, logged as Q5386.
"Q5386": 11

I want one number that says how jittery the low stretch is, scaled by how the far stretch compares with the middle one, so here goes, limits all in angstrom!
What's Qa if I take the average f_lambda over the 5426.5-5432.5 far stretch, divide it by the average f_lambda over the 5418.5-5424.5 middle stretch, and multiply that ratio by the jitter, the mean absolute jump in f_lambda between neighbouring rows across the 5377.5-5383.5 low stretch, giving 0.59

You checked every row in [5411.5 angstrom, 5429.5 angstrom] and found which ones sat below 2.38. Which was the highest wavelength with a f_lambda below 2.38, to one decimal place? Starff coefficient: 5419.0 angstrom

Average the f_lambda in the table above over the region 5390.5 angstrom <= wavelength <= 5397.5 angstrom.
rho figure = 2.62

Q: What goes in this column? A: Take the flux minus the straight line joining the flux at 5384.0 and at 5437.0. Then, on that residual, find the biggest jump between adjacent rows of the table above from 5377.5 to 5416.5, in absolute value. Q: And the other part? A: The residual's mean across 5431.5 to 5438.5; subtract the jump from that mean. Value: -1.2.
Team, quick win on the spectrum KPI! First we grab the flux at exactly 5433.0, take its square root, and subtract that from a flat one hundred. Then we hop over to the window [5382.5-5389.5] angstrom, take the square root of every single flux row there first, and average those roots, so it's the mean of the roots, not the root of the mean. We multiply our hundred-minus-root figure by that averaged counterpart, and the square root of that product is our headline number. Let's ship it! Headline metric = 12.6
